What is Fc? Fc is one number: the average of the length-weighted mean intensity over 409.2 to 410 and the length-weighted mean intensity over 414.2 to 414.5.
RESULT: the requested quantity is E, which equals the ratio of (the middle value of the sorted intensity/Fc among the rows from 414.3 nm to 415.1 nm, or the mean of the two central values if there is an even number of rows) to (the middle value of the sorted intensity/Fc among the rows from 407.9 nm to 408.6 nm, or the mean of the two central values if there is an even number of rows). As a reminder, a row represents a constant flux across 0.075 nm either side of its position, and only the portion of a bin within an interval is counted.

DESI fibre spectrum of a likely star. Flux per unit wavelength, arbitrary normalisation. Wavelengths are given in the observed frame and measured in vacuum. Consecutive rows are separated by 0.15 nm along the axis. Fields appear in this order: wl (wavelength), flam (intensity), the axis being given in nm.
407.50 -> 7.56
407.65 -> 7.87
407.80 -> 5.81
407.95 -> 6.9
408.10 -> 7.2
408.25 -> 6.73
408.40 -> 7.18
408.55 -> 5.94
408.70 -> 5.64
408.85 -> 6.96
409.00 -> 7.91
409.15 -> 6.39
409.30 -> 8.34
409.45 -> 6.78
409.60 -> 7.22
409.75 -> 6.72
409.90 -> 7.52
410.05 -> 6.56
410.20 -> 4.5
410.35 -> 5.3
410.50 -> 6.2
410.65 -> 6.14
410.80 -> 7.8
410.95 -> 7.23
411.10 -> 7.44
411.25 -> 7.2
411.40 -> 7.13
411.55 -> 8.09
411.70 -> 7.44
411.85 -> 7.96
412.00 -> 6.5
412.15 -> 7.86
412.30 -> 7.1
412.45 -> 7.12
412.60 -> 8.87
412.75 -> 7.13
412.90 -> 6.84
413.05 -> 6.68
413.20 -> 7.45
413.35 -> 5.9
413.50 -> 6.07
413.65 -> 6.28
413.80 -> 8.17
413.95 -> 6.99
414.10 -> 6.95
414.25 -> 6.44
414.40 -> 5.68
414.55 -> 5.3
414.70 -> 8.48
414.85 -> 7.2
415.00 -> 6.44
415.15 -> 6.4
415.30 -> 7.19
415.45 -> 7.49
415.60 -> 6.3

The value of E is 0.93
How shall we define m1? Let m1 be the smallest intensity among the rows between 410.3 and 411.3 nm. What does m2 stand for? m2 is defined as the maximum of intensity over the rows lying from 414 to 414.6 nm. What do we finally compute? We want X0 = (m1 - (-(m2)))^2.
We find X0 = 150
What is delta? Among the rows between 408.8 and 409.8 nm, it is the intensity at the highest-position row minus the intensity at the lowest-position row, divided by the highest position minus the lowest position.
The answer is -0.3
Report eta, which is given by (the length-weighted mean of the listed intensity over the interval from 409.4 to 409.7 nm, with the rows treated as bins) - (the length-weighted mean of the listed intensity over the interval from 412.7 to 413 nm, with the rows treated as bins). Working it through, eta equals 0.0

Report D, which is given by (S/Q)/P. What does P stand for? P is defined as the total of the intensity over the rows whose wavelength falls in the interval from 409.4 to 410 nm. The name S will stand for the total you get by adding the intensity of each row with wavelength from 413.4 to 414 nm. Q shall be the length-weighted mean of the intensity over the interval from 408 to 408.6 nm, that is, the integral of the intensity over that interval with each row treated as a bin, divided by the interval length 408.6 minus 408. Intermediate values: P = 28.2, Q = 6.80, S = 28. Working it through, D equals 0.143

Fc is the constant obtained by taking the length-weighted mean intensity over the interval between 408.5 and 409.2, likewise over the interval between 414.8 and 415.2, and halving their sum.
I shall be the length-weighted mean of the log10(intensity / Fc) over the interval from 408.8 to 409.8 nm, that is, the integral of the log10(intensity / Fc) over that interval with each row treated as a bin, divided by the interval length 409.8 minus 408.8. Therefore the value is 0.03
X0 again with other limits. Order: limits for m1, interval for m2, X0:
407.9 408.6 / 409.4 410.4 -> 181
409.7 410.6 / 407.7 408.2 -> 137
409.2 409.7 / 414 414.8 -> 233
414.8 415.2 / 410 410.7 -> 168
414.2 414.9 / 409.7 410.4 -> 164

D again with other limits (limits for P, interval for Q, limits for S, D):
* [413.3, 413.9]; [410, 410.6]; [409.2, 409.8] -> 0.196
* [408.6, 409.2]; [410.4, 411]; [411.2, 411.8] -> 0.164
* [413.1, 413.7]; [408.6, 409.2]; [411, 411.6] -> 0.173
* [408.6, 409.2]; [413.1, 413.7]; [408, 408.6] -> 0.156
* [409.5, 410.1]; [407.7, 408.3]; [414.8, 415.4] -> 0.145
